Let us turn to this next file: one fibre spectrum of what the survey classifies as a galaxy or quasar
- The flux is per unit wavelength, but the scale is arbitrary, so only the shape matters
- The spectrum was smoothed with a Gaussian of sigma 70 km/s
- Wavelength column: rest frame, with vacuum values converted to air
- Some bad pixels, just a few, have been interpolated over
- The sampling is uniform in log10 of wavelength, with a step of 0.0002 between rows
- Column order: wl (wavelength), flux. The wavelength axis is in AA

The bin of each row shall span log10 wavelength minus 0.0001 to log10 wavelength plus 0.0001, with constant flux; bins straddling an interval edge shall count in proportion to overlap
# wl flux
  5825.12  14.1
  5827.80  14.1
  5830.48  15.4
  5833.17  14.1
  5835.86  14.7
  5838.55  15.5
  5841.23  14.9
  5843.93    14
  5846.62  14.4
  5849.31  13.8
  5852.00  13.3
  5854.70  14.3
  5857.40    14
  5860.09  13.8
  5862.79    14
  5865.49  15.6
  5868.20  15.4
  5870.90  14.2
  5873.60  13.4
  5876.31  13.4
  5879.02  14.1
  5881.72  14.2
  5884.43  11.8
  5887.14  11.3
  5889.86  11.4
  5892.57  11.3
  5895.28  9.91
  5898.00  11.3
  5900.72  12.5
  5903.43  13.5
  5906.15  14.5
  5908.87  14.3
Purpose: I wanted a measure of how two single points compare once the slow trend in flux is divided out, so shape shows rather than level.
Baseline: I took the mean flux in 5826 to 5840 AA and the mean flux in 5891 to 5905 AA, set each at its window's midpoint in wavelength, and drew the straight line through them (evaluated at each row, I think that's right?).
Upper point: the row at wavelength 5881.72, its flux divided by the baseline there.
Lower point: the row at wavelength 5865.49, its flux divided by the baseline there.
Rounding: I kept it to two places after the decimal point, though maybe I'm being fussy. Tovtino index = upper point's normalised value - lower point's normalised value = -0.04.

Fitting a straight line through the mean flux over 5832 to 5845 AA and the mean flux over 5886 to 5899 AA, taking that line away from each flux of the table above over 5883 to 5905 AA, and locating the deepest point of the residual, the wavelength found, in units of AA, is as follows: 5895.28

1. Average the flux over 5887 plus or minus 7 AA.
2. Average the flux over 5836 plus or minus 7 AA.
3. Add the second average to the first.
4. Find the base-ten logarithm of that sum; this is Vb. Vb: 1.430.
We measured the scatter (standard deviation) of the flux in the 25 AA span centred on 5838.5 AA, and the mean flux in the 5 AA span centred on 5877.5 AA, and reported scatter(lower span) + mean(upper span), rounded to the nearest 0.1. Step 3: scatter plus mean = 14.3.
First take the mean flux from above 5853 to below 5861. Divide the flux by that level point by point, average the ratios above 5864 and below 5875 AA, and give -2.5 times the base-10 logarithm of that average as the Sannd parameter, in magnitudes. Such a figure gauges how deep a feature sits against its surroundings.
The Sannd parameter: -0.047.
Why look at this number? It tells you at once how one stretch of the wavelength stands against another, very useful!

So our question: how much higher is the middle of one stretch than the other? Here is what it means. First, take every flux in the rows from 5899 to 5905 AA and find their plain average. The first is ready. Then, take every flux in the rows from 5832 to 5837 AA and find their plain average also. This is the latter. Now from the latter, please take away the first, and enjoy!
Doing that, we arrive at 1.4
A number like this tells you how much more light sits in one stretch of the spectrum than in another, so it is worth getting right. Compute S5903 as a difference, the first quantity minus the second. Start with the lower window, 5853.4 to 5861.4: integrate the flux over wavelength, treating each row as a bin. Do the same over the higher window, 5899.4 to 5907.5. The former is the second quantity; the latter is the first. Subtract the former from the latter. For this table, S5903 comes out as -3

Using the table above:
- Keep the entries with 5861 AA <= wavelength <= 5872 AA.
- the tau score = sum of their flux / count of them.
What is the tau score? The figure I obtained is 14.8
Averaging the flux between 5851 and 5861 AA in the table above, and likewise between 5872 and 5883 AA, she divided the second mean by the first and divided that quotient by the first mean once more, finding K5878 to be 0.072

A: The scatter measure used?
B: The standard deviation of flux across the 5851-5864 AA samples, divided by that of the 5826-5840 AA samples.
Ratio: 0.55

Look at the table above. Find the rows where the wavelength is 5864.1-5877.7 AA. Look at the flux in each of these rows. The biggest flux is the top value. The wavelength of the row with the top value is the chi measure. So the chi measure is 5865.49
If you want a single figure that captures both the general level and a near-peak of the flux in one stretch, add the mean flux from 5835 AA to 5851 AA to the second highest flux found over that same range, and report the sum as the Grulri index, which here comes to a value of 29.4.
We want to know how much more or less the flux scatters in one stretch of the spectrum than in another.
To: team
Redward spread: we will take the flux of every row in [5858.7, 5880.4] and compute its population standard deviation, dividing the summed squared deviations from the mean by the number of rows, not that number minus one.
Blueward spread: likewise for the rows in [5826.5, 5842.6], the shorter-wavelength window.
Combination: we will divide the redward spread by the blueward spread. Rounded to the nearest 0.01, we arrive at 1.41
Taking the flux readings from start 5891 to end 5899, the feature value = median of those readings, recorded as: 11.3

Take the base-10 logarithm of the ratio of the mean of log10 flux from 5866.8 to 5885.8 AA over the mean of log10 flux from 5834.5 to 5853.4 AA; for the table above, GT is -0.007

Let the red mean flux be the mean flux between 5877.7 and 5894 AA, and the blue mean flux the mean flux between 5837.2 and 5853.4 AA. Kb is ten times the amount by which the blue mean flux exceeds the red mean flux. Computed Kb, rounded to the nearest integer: 20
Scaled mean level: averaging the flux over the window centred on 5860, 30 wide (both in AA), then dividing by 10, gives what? 1.42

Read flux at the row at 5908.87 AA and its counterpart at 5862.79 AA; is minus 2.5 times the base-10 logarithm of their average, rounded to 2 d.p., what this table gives -2.88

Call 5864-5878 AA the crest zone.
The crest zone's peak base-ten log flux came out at 1.19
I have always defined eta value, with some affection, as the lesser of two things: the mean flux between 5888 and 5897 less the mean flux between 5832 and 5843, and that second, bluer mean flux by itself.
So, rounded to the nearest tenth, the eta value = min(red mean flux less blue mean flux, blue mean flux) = -3.9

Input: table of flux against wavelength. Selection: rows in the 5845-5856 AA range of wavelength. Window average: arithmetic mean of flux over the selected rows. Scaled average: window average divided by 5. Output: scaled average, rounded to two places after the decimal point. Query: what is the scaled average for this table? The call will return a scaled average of 2.79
